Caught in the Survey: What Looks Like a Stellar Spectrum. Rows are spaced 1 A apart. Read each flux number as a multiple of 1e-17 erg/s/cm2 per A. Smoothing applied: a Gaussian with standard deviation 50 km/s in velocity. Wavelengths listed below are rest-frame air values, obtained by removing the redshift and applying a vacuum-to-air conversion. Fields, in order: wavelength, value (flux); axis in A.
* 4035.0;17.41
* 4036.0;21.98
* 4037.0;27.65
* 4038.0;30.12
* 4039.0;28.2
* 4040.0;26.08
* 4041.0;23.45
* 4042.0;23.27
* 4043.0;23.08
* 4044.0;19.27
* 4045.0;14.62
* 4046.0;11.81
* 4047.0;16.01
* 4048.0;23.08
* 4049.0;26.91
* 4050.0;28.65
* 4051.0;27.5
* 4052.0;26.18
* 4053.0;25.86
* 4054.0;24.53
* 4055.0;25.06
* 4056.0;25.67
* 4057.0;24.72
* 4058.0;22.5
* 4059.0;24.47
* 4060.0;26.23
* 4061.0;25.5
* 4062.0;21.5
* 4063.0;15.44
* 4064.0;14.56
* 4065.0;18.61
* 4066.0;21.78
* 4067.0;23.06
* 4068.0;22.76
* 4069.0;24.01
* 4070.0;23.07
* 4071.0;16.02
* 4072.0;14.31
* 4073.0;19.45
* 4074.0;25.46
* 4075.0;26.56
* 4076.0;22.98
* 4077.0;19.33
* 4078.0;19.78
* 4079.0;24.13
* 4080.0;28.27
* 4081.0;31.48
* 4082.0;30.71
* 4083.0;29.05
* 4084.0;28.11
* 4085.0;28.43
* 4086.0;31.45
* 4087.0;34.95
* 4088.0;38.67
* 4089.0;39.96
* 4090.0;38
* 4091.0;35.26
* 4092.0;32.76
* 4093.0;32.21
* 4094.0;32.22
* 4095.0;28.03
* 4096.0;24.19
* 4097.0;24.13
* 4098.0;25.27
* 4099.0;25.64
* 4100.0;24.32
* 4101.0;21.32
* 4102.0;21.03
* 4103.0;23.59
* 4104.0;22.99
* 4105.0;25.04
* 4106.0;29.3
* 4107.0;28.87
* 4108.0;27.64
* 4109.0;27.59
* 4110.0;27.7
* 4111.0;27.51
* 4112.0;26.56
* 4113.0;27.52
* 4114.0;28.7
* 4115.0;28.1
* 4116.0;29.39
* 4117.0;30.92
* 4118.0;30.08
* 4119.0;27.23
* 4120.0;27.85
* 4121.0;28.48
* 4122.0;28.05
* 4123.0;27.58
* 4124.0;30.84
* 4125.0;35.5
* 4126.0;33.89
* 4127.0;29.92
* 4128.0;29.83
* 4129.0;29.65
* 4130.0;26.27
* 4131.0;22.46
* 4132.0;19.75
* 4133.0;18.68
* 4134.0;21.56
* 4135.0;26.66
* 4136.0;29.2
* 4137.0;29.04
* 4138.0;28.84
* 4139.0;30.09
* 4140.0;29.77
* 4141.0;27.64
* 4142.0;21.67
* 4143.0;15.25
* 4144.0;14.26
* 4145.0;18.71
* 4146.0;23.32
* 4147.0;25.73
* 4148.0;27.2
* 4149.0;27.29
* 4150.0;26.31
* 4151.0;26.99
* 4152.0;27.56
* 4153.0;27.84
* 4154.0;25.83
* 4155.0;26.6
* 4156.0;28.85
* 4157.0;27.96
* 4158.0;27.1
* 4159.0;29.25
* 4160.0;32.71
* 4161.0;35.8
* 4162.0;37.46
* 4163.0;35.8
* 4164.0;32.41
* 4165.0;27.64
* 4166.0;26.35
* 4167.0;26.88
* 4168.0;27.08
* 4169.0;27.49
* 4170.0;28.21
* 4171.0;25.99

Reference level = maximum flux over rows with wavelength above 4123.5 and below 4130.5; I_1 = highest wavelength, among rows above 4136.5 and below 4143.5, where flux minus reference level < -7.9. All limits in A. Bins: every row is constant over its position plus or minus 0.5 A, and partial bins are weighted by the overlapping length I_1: 4143.0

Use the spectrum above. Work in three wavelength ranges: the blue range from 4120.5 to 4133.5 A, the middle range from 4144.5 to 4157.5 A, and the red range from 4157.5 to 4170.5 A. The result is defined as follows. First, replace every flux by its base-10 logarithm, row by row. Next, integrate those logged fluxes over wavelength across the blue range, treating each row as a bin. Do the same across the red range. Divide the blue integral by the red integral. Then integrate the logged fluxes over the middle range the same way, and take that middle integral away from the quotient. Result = -17.4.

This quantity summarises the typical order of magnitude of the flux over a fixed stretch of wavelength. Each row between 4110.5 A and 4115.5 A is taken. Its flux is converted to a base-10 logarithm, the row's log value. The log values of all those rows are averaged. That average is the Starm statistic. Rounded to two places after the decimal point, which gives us 1.44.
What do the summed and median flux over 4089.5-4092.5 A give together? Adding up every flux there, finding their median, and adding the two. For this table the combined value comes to 141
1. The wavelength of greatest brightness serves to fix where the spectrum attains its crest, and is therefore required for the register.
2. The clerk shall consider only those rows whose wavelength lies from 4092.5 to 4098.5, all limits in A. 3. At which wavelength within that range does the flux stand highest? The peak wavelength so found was 4094.0 A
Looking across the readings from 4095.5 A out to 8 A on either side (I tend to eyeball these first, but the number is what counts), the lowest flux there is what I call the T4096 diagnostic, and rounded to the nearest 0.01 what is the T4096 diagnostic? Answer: 21.03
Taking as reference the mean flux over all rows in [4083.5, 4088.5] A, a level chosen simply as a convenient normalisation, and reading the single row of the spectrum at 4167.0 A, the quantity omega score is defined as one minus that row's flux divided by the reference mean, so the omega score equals 0.17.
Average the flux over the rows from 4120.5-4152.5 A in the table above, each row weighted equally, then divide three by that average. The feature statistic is 0.115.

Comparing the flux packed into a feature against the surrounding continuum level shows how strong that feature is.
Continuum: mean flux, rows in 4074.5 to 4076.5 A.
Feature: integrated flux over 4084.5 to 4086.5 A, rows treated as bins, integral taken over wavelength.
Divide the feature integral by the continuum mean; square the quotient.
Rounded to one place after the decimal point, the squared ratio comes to 5.8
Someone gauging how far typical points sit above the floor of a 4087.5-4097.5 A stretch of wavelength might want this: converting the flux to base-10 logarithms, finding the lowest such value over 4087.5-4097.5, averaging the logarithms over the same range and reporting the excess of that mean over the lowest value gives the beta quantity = 0.12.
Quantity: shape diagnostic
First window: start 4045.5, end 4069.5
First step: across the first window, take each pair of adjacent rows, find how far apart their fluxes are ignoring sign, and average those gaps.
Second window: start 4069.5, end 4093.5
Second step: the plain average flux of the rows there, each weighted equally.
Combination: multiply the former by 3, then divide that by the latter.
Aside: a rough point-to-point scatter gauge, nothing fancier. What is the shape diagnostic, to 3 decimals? 0.237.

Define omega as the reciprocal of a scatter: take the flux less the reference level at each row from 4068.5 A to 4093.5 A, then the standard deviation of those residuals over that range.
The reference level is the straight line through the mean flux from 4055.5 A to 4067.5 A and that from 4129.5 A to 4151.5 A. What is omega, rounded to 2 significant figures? 0.15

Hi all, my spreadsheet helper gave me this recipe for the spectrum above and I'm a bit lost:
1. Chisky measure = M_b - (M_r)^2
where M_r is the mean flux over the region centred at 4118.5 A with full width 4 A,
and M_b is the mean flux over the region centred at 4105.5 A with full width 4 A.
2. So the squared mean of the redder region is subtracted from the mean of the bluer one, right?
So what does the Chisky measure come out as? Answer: -816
